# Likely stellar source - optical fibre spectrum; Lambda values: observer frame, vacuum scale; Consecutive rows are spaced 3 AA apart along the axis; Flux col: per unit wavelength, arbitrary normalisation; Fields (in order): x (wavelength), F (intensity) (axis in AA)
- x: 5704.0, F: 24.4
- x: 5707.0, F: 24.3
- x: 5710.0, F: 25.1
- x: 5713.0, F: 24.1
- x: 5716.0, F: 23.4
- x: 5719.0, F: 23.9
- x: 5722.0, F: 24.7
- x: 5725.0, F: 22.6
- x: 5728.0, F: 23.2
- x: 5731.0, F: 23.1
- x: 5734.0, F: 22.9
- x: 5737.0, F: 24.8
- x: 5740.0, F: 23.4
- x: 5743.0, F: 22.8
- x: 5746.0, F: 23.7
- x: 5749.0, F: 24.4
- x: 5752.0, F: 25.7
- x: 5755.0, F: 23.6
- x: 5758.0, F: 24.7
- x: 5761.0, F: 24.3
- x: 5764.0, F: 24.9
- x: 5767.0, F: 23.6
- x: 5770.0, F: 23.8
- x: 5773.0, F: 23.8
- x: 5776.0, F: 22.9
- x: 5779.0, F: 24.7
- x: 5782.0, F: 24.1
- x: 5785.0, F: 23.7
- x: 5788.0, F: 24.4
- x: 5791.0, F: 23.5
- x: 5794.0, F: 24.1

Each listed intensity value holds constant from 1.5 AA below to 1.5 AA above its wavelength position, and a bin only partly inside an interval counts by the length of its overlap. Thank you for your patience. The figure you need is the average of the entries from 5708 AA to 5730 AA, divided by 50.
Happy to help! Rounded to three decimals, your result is 0.477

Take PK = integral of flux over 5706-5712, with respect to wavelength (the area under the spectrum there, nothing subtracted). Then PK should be 148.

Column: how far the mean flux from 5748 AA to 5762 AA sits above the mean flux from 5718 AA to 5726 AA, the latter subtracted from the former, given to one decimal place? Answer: 0.8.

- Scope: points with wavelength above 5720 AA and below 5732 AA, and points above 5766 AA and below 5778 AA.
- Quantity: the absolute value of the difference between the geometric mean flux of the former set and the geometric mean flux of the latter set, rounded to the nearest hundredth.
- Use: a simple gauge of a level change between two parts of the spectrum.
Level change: 0.13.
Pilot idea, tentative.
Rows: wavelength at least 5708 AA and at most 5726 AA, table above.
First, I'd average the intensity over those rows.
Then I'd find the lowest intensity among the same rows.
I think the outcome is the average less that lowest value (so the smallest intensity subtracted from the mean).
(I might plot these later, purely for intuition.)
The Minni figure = 1.4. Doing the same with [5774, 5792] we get 1.0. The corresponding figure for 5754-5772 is 0.6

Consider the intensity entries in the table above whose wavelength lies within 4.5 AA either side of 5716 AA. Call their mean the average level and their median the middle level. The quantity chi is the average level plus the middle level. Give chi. 47.7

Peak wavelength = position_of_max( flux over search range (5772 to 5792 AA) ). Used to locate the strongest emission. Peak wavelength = 5779.0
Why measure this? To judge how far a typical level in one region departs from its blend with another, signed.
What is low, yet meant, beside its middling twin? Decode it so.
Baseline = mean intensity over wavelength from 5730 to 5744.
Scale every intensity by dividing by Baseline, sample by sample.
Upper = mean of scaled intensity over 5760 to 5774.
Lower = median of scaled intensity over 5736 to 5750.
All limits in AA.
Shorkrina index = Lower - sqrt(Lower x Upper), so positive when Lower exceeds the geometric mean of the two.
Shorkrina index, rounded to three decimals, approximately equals -0.008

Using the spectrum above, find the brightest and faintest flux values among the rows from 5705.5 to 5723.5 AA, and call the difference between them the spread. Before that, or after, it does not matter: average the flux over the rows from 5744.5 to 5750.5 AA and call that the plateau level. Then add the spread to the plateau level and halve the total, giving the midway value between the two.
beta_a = 12.9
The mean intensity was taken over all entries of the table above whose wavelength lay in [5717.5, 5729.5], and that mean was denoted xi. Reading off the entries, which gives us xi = 23.6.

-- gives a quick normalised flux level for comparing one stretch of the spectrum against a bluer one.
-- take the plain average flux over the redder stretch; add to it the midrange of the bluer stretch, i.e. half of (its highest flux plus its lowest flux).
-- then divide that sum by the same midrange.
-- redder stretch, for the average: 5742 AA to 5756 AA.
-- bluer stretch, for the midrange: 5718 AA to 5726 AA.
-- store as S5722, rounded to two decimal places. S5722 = 2.02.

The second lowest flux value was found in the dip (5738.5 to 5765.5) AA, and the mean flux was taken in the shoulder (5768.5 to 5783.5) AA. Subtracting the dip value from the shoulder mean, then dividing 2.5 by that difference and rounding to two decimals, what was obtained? 5.43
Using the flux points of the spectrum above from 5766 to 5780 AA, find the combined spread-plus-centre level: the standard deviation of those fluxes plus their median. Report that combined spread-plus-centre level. 24.4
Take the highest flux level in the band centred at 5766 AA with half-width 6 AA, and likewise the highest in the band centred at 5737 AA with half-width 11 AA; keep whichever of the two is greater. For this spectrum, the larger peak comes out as 24.9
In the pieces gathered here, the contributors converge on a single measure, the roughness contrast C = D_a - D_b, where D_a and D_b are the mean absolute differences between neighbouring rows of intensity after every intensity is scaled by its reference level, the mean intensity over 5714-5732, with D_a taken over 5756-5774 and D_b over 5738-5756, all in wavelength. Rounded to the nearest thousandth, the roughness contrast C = -0.026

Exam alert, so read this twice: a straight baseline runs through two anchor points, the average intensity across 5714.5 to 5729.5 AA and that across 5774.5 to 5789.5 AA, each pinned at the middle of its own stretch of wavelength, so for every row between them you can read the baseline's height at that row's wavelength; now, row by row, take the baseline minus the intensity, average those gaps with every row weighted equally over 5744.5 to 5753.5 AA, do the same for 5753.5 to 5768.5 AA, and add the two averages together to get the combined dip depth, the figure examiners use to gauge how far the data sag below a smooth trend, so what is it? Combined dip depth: -1.3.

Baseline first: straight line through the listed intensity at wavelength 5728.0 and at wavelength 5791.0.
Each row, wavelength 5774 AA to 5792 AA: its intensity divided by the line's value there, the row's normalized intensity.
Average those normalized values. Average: 1.02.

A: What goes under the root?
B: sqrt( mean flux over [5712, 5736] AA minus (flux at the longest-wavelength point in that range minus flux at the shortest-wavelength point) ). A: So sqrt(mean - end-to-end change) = 4.97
